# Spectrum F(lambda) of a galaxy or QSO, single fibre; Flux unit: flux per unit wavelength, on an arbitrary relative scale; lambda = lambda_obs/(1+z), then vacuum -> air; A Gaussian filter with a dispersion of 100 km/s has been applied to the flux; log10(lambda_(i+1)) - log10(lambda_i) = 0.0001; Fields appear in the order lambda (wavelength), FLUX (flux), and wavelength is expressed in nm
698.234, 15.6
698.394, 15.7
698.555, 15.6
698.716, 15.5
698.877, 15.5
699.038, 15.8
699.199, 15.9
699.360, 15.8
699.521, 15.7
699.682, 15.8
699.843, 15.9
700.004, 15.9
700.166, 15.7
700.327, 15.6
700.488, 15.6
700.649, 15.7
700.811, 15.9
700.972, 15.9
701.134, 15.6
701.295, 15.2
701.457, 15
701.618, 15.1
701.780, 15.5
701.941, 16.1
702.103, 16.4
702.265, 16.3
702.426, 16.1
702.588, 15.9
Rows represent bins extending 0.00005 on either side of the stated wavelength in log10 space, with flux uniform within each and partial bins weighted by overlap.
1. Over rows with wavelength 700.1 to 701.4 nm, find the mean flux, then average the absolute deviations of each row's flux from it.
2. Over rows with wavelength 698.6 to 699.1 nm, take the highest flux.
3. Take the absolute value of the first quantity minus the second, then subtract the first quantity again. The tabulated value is 15.5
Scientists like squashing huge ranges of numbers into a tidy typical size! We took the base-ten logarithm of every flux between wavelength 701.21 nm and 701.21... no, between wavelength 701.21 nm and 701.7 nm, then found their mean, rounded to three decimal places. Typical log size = 1.179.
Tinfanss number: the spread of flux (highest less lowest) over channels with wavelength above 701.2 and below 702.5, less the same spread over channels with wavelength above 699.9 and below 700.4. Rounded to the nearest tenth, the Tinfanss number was 1.1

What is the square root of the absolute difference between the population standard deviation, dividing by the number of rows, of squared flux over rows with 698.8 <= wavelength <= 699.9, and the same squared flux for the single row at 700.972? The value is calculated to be 15.8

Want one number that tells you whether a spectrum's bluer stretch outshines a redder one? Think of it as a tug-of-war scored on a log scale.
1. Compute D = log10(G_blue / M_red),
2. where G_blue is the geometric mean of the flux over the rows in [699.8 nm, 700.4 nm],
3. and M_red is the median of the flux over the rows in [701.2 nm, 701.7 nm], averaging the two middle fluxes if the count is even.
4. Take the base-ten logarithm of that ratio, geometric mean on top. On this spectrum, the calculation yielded 0.019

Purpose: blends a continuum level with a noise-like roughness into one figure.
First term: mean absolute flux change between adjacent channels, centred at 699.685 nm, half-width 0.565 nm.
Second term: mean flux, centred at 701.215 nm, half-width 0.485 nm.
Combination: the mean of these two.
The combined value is 7.77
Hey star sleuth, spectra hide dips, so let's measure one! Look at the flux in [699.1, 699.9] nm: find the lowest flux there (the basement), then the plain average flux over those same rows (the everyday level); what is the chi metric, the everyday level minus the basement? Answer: 0.12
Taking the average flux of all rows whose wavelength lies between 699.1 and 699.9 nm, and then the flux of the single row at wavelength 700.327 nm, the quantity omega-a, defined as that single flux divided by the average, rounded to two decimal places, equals 0.99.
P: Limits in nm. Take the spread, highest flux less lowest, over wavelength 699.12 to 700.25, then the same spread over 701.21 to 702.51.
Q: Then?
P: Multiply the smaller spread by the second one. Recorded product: 0.28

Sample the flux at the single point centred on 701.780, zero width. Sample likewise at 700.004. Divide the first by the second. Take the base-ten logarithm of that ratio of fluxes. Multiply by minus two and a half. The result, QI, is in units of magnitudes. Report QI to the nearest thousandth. 0.028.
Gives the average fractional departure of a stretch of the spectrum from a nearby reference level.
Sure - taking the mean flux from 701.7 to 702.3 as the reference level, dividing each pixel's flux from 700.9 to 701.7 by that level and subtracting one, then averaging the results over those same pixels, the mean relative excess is -0.044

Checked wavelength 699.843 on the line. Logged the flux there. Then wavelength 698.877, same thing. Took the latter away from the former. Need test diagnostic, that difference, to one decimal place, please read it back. 0.4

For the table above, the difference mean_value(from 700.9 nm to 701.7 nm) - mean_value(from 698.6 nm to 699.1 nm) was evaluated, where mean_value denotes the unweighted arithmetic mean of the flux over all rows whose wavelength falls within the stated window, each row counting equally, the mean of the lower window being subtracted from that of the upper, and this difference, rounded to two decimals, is -0.24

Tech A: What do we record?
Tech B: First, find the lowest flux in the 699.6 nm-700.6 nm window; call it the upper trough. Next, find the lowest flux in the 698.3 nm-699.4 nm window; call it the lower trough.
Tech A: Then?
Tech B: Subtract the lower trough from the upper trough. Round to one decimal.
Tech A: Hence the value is 0.1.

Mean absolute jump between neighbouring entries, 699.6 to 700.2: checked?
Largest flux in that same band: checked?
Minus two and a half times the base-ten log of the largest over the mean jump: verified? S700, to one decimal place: -5.5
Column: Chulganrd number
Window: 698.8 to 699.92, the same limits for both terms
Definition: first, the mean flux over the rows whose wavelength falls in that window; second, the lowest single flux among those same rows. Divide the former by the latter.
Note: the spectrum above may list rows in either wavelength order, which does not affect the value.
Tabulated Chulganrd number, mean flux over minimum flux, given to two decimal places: 1.02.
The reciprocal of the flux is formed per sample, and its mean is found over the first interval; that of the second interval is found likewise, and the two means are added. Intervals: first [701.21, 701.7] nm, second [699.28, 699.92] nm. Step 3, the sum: 0.130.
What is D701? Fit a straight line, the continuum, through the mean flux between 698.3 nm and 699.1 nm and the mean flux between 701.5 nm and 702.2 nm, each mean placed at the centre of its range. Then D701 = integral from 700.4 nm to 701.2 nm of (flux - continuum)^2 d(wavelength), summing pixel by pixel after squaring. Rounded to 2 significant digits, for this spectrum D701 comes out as 0.015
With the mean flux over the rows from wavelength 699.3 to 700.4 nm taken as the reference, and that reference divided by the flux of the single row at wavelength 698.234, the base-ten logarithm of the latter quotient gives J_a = 0.0047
